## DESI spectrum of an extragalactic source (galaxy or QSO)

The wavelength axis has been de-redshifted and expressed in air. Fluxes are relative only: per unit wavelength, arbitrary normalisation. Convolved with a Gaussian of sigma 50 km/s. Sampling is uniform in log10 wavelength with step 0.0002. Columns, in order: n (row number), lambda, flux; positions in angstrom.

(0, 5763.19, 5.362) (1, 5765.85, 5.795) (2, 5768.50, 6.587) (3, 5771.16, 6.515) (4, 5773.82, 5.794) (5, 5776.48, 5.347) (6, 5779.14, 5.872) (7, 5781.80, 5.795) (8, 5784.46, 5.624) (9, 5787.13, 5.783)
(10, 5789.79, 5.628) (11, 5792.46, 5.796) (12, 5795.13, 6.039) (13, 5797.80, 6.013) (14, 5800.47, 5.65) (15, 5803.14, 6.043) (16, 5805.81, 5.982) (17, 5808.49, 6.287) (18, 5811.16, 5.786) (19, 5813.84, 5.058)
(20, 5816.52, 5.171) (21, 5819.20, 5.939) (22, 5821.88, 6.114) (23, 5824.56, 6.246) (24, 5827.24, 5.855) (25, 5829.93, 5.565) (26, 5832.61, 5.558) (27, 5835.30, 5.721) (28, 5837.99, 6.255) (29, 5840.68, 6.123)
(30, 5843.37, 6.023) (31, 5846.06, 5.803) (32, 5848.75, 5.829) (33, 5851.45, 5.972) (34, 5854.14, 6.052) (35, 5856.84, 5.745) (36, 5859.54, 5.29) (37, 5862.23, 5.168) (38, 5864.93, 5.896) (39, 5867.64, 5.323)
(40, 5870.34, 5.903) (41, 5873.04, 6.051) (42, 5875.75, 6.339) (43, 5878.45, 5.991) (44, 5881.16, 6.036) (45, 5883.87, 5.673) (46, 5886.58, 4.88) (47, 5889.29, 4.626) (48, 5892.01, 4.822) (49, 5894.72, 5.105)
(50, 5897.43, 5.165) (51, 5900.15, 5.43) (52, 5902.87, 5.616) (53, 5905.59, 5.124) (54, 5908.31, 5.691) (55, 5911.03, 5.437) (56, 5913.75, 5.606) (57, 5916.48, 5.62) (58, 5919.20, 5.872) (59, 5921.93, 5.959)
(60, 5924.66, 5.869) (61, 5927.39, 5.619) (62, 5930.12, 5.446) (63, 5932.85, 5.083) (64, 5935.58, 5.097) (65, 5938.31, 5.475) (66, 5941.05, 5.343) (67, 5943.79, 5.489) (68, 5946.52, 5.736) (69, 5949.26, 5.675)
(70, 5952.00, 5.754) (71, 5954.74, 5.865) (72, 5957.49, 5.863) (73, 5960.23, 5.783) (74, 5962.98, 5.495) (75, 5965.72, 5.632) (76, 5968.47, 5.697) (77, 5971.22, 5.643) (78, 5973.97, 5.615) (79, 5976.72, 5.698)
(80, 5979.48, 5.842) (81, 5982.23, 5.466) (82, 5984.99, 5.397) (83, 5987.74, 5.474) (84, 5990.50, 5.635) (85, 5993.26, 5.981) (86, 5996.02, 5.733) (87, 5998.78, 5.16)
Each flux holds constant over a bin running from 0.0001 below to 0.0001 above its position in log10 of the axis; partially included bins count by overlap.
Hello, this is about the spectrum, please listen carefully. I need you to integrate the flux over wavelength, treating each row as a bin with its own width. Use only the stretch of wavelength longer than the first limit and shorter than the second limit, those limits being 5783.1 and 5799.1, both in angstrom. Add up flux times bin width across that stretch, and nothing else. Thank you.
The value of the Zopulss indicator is 93.0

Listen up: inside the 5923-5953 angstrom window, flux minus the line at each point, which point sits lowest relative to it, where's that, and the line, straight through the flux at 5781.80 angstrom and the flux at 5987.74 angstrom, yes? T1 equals 5932.85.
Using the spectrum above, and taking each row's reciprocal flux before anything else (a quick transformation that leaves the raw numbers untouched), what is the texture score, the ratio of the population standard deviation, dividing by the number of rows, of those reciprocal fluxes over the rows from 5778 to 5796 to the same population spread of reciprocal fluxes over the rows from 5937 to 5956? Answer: 0.71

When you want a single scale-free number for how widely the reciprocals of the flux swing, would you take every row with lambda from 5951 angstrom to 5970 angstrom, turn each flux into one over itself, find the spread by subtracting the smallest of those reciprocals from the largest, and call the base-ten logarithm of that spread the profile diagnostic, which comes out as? -1.9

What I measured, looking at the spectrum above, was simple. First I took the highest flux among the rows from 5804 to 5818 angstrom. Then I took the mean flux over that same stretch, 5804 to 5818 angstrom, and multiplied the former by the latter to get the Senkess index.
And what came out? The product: 36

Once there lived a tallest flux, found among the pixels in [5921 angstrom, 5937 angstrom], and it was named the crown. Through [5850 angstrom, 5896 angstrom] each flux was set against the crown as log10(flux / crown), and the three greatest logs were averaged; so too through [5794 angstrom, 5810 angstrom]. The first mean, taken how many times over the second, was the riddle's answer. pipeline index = 1.1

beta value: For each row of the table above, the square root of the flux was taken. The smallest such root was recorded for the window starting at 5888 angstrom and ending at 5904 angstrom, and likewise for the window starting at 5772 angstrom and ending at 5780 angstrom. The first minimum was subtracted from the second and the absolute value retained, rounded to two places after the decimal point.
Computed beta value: 0.16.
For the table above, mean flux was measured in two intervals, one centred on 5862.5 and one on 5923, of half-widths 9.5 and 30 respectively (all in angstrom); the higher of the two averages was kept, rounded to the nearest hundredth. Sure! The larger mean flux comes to 5.63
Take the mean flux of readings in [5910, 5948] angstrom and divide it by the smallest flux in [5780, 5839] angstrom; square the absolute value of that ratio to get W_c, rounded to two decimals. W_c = 1.20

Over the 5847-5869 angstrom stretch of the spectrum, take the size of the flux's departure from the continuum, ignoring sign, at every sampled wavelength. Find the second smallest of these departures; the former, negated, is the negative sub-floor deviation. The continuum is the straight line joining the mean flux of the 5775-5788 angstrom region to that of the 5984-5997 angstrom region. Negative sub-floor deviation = -0.16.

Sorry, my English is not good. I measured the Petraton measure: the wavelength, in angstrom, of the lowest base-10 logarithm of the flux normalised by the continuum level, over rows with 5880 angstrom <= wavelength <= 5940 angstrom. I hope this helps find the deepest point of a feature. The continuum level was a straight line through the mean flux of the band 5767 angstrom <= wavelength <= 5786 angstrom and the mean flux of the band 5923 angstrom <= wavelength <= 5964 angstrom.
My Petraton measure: 5889.29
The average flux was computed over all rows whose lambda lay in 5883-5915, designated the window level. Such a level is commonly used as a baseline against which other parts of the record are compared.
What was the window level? 5.26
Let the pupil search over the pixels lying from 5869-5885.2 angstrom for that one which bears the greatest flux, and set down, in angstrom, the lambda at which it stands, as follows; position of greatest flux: 5875.75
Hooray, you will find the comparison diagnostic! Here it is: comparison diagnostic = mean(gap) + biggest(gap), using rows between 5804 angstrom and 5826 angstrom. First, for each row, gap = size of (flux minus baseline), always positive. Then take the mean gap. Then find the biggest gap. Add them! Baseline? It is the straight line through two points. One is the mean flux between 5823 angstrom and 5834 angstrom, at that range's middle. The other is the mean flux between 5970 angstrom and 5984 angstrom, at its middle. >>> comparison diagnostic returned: 1.1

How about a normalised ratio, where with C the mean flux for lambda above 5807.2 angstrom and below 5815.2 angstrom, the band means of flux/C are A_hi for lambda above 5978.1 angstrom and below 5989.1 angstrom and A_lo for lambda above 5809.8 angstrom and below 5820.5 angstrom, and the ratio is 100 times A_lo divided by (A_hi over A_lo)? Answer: 95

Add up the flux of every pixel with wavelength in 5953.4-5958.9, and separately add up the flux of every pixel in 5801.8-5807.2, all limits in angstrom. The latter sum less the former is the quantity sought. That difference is 0.3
